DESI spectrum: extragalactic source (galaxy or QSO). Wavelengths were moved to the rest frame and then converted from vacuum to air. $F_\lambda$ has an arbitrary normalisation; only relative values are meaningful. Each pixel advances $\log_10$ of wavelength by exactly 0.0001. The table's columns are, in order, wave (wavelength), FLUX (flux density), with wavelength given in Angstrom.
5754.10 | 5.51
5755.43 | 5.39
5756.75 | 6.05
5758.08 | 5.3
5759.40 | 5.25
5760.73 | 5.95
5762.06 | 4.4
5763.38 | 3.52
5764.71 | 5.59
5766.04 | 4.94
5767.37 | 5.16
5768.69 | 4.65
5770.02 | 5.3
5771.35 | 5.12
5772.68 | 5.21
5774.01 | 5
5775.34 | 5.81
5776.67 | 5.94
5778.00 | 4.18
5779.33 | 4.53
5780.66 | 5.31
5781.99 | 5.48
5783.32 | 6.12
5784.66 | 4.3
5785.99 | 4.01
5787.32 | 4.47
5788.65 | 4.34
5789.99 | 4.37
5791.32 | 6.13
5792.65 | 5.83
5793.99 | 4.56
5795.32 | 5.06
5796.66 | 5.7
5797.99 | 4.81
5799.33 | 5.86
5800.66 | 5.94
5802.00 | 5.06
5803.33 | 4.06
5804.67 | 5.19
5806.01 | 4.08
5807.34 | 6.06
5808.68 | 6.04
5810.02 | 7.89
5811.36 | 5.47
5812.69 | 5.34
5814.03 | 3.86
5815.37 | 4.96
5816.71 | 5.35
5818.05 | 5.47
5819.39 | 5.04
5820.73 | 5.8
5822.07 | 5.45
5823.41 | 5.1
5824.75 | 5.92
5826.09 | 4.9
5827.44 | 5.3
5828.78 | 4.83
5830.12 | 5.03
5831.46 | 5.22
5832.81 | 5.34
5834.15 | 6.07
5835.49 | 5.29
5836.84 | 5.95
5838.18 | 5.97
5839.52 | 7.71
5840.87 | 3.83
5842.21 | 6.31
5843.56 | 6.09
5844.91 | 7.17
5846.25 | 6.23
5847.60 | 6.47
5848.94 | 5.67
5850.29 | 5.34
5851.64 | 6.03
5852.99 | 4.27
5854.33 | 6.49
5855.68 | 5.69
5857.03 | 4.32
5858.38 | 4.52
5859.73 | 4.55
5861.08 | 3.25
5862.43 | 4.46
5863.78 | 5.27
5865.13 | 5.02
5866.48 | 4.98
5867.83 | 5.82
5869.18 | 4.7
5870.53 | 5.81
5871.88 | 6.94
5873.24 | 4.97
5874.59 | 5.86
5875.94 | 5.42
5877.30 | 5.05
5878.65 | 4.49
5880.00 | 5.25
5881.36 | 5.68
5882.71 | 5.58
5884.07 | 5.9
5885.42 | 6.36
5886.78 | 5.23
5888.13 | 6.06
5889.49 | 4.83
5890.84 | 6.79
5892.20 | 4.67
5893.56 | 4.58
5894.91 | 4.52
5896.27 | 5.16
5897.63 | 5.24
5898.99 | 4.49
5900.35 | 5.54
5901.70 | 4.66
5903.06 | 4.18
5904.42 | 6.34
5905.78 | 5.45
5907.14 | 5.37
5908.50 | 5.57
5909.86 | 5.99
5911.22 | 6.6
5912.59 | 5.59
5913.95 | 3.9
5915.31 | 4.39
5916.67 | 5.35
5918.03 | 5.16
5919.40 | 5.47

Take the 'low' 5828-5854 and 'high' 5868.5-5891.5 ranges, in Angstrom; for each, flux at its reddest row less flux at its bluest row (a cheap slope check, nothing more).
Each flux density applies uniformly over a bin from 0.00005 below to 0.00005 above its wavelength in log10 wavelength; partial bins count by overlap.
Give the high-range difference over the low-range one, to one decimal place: -3.7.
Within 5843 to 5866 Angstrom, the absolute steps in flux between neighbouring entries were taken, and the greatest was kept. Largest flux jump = 2.22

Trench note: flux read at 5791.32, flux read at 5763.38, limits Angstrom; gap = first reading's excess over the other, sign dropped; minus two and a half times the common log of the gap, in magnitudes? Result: -1.0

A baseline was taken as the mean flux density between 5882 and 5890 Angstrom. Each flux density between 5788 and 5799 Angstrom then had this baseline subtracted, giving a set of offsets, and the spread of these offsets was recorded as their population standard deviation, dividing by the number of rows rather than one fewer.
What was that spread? 0.66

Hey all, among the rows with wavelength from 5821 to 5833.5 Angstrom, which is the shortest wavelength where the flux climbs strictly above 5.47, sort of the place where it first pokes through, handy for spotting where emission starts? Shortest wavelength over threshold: 5824.75 Angstrom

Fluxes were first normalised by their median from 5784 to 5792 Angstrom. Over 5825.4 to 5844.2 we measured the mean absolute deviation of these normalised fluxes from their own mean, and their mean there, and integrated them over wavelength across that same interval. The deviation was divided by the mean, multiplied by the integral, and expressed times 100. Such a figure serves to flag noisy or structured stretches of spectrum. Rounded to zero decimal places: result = 292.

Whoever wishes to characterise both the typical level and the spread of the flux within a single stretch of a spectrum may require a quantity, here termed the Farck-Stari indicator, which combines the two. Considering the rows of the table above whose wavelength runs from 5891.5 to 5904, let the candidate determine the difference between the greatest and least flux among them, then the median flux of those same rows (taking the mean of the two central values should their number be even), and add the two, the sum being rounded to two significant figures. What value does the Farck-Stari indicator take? 6.0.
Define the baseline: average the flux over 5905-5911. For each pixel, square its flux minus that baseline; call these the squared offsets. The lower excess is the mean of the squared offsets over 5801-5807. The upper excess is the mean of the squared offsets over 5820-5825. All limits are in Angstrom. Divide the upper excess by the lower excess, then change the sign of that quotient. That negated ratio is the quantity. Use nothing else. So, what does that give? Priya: -0.1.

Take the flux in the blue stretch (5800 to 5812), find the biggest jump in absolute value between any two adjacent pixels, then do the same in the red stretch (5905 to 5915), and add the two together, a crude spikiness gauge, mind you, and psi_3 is 4.11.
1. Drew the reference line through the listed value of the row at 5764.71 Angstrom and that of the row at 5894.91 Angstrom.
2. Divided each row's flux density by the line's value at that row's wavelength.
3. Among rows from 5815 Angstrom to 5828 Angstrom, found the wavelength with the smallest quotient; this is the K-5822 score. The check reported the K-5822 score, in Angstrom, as 5815.37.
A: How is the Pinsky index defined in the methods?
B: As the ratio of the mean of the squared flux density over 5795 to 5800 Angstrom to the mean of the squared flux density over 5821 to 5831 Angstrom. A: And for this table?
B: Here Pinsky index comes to 1.06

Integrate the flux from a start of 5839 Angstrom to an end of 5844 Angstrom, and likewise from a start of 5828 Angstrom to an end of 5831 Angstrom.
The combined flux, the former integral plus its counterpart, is 45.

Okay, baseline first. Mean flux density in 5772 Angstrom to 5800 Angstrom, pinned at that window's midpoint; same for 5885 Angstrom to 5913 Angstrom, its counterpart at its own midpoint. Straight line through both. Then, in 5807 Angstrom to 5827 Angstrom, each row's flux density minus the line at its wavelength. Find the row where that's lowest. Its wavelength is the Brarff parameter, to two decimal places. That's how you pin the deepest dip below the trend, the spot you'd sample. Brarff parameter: 5814.03 Angstrom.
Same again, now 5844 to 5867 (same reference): 5861.08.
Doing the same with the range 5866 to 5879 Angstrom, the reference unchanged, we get 5878.65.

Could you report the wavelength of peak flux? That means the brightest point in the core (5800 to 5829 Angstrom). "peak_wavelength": 5810.02 Angstrom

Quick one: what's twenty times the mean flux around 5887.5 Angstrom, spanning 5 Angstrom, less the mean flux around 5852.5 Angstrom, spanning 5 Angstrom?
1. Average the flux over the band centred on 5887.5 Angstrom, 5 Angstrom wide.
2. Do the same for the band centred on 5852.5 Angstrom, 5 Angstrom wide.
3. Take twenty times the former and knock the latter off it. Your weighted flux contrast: 107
